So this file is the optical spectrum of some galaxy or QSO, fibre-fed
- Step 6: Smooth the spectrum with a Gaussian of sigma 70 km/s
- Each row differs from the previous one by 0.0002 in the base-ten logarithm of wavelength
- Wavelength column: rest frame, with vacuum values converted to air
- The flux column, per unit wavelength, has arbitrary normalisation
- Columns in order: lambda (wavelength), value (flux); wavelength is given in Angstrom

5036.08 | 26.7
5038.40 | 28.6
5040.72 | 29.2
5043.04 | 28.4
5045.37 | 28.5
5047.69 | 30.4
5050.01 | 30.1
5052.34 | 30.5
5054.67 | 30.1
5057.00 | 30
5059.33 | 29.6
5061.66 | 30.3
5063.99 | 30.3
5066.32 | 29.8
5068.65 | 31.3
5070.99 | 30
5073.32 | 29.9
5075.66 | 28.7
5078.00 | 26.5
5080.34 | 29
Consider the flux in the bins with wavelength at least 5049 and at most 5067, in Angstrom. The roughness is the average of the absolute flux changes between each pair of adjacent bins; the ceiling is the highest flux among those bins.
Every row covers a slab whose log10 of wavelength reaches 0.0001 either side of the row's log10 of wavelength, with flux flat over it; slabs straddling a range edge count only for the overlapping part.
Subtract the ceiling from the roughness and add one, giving -29.1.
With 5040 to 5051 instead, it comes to -28.6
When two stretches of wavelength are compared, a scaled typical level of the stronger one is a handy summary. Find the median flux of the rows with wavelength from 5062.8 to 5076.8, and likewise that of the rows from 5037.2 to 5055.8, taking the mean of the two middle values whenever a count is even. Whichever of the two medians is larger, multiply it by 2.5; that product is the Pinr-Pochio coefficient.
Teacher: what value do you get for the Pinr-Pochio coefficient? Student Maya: 74.9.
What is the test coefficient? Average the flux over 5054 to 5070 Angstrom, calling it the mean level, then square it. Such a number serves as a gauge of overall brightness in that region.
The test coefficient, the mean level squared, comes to 912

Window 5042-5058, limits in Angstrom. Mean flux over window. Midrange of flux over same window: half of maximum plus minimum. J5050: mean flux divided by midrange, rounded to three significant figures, 1.01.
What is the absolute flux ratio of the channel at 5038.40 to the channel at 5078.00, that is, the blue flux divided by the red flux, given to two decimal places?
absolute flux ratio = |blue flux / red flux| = 1.08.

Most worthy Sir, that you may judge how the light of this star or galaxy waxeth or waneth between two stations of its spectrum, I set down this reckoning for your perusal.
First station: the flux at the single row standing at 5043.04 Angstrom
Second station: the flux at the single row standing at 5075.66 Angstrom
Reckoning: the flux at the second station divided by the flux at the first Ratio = 1.01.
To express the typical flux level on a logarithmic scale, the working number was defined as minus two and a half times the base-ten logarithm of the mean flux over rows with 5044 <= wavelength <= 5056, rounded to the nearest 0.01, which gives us -3.69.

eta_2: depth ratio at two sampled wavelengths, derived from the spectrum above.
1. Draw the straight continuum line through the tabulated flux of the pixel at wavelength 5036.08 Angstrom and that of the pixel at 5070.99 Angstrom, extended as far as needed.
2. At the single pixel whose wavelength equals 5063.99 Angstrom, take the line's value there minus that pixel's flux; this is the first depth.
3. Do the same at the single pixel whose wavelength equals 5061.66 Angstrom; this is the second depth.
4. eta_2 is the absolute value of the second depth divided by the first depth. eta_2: 1.2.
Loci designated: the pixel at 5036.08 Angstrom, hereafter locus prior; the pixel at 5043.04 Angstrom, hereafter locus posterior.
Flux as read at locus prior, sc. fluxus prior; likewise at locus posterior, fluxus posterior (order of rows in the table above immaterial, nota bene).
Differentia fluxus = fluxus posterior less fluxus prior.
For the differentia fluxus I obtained 1.7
